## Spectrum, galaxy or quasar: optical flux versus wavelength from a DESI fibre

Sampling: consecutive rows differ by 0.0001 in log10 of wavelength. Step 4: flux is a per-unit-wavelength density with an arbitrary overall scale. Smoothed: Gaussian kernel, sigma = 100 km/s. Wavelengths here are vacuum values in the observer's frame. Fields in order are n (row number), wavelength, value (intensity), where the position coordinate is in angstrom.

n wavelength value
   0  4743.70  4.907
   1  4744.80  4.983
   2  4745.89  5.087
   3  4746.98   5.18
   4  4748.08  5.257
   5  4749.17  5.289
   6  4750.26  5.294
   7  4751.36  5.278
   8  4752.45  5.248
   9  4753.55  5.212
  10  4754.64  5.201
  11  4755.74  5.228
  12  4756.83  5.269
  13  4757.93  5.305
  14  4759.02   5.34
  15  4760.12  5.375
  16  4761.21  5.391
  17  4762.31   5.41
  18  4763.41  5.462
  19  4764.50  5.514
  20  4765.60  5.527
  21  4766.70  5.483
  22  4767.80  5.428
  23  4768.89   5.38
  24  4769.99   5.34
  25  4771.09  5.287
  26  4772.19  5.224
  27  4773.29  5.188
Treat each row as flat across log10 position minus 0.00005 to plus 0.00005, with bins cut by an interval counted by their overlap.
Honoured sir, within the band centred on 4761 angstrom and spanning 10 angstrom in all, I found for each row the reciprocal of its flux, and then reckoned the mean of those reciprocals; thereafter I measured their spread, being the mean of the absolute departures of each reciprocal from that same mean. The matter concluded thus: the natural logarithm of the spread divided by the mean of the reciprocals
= -4.3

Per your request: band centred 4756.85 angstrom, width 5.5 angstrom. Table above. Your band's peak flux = 5.34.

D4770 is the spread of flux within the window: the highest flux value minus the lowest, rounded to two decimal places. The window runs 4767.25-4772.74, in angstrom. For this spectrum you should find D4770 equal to 0.20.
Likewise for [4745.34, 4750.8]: 0.21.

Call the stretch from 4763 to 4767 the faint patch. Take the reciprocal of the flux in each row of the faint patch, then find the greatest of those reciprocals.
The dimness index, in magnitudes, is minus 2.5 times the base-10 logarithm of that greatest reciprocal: 1.84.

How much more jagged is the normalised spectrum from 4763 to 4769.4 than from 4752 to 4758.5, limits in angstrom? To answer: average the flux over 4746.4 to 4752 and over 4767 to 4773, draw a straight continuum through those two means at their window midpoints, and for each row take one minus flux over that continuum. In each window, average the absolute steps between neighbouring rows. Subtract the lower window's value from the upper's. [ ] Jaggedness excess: 0.0025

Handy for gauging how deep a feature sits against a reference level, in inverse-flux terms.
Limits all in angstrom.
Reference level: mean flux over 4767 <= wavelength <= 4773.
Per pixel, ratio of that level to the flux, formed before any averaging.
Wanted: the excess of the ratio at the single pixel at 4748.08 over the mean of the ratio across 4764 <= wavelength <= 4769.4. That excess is 0.039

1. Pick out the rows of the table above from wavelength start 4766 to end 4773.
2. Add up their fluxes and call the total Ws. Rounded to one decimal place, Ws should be 32.1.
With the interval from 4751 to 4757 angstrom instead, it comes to 31.4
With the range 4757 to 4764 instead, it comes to 32.3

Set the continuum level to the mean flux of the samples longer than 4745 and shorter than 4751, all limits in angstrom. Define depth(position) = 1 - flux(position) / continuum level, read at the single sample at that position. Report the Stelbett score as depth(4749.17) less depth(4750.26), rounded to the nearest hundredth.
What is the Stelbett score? 0.00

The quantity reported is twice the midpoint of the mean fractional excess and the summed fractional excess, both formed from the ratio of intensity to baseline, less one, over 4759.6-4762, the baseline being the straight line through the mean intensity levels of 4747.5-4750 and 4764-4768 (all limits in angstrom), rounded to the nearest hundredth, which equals -0.02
